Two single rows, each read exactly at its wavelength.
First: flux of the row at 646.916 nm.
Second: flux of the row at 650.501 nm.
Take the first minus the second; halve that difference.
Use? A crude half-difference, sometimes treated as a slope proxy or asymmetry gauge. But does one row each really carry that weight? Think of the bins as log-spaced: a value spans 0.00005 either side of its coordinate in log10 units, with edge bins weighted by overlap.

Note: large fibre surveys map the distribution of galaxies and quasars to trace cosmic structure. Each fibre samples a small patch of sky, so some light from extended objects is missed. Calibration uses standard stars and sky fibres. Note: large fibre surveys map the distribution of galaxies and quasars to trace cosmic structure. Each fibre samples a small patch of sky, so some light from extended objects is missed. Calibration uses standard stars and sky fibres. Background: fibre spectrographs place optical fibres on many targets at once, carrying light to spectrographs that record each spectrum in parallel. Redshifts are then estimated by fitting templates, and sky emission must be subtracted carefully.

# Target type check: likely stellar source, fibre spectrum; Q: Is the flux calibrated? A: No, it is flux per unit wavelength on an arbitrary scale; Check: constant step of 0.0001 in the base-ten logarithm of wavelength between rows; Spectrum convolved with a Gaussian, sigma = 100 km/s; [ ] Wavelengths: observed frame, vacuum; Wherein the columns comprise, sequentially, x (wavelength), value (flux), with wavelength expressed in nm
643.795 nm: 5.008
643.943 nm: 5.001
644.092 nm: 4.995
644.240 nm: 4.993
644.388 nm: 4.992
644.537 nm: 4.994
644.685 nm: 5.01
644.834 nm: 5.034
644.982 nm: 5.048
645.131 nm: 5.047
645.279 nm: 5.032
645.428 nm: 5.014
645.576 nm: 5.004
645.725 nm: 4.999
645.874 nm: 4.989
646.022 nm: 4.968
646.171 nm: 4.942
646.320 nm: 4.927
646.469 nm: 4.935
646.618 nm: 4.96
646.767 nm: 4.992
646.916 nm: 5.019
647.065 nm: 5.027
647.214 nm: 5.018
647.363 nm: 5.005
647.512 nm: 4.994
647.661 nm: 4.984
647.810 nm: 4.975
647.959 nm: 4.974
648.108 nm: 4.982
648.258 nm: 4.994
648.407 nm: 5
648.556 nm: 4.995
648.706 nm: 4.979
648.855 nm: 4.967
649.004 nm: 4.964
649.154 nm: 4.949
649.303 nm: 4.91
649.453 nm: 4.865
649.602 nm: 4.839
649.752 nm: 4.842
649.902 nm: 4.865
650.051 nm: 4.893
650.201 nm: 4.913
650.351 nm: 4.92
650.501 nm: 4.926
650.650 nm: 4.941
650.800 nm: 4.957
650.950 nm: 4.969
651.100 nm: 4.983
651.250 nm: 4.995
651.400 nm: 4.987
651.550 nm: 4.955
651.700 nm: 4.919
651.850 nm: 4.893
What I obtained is 0.05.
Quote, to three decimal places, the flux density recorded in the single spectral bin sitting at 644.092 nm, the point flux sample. 4.995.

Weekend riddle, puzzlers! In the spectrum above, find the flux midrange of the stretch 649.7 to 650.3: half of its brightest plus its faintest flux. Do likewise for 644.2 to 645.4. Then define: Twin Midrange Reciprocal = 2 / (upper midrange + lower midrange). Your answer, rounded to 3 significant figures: 0.202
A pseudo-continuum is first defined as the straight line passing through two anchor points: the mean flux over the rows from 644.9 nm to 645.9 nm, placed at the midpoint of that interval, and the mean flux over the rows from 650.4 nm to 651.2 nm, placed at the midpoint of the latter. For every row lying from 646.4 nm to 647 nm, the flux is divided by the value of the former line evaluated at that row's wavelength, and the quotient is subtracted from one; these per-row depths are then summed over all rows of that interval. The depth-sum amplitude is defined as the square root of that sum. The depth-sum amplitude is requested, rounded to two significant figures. 0.15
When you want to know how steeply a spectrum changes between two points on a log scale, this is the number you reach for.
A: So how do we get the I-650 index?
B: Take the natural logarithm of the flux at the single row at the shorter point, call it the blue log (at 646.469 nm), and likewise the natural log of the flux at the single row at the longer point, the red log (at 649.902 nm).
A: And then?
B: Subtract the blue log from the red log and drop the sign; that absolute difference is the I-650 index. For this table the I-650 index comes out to 0.014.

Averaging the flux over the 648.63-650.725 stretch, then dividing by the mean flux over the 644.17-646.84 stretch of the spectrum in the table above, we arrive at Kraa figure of 0.984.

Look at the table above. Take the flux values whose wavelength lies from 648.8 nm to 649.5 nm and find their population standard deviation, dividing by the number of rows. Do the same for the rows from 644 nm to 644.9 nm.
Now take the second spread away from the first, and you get 0.024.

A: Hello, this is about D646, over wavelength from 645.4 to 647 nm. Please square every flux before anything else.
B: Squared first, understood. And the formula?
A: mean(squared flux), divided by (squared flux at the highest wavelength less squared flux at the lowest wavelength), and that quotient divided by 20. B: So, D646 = 25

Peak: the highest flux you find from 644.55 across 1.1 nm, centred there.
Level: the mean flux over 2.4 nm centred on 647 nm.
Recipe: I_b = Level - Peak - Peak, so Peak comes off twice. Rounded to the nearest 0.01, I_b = -5.12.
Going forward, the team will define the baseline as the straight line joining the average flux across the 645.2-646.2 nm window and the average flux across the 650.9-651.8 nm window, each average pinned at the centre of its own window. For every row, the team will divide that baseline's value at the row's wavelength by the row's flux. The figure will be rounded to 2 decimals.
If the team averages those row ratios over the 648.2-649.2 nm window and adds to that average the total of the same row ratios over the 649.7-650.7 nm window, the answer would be 8.10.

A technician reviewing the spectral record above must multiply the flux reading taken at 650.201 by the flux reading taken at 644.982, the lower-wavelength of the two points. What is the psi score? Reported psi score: 24.8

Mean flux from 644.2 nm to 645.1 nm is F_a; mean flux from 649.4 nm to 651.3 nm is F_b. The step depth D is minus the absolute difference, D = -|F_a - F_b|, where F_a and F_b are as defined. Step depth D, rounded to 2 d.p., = -0.10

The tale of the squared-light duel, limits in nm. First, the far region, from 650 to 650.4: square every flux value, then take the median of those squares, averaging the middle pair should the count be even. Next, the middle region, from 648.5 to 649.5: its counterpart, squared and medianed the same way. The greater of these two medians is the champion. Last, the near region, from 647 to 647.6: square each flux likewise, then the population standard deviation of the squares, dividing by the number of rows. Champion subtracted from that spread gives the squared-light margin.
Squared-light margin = -24.5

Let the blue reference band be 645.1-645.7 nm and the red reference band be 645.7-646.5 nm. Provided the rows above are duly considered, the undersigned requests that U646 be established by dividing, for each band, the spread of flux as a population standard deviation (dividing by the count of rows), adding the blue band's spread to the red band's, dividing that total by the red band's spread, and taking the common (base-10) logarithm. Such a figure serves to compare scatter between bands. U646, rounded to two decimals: 0.21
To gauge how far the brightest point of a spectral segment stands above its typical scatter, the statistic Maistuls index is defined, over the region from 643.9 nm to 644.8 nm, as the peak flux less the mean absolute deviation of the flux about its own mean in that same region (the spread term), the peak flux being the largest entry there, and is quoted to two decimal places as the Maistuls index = 5.00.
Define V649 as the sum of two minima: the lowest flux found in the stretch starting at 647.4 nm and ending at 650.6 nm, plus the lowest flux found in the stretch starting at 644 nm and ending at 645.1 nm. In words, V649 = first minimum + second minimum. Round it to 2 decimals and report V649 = 9.83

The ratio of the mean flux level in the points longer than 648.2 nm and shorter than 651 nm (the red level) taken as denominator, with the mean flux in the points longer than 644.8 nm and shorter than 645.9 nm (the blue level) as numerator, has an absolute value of 1.02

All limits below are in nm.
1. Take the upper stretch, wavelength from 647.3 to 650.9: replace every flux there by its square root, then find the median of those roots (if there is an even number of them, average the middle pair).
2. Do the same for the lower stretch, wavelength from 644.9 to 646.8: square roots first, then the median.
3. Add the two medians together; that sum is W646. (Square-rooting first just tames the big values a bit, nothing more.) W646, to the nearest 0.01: 4.46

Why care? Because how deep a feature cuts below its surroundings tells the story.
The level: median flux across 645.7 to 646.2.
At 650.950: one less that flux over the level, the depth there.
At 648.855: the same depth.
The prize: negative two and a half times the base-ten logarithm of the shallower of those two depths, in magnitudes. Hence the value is 6.8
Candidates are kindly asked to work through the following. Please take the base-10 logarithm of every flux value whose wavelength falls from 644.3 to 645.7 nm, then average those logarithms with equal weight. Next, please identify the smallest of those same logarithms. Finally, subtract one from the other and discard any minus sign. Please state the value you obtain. 0.0024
